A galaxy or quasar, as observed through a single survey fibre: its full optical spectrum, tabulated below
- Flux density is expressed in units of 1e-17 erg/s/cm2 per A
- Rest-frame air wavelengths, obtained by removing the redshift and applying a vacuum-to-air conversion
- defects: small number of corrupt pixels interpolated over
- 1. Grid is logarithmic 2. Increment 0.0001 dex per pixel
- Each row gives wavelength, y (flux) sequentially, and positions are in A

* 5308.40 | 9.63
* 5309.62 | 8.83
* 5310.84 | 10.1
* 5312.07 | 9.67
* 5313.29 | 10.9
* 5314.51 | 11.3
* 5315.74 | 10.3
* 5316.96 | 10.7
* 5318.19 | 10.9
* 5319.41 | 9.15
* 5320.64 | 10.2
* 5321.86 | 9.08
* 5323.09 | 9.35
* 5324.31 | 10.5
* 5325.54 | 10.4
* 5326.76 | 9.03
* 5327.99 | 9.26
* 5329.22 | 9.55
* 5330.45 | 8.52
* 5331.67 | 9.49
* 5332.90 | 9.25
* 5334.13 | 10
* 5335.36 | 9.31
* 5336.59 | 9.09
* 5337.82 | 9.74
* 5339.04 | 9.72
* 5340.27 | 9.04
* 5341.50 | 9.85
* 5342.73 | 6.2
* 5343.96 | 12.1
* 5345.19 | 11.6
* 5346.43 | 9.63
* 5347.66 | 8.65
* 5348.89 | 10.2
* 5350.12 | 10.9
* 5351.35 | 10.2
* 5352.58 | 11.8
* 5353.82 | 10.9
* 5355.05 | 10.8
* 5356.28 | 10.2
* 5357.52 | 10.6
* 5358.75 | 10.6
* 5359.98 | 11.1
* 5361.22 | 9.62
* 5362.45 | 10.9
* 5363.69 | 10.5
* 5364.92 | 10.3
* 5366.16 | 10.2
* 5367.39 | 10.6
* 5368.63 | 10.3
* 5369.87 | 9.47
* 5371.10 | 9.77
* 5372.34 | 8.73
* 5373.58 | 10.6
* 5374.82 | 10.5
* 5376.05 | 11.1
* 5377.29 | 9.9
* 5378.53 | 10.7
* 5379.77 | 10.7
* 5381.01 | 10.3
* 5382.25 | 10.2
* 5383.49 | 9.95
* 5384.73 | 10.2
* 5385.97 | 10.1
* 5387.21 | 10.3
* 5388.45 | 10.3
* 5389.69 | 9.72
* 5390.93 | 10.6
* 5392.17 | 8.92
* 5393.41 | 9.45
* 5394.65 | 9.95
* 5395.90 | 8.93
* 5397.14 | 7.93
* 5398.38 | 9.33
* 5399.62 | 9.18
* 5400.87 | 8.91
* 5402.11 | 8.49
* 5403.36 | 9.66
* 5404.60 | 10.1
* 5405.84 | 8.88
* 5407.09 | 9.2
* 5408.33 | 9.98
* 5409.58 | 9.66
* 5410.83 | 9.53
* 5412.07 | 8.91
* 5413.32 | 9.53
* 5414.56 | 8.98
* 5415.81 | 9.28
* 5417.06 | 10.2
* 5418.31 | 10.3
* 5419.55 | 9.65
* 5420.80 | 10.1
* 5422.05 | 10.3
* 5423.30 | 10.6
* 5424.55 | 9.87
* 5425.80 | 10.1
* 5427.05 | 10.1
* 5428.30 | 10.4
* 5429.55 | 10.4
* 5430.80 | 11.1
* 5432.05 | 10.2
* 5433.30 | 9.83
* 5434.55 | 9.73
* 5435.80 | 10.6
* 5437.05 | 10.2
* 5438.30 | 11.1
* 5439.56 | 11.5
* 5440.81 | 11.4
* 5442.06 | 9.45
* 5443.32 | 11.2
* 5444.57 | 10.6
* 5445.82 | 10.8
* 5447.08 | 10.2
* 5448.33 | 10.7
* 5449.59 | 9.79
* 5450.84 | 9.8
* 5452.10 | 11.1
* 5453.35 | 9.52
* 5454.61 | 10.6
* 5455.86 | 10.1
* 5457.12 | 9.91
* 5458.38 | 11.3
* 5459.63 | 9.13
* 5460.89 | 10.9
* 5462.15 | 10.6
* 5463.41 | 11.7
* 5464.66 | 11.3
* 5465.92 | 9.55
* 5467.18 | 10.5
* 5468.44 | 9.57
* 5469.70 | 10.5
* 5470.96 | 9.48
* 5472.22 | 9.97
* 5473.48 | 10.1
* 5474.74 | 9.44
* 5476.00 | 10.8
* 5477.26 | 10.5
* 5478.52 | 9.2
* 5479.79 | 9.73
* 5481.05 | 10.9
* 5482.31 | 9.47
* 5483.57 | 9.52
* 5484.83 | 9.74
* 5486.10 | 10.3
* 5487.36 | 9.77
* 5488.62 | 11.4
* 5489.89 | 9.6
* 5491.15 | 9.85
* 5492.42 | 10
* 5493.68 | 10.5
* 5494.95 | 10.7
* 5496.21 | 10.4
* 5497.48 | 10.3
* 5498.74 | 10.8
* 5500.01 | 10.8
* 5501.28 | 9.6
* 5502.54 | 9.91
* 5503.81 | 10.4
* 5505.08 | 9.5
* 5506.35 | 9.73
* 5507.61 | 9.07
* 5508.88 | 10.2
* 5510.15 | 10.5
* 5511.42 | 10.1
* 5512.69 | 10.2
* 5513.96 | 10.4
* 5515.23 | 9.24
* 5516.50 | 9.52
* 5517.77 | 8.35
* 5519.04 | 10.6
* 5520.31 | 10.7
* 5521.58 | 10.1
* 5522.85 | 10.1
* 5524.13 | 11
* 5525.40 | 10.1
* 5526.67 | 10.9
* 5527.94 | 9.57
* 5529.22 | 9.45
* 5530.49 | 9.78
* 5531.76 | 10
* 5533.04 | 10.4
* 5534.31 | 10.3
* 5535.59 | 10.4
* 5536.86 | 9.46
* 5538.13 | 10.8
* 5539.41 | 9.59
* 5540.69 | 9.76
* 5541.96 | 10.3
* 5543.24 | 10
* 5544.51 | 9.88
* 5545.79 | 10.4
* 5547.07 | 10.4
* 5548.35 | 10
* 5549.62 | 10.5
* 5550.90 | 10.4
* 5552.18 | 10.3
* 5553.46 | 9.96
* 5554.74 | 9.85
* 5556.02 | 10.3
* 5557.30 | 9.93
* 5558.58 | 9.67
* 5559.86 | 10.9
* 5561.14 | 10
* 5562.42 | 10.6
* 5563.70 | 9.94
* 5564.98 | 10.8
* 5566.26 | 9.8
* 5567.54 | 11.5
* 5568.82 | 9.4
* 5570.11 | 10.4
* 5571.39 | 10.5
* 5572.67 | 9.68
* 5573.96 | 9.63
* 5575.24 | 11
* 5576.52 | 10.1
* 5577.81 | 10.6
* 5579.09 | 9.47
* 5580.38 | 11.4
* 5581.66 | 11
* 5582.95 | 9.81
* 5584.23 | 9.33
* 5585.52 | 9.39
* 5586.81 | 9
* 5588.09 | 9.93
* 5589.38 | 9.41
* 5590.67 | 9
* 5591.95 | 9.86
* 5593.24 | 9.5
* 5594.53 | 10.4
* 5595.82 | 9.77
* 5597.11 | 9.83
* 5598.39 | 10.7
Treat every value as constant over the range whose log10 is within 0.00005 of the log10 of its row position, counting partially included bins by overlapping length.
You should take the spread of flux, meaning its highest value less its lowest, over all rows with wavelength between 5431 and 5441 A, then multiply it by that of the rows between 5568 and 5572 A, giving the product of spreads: 1.95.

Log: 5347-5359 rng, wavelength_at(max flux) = 5352.58 A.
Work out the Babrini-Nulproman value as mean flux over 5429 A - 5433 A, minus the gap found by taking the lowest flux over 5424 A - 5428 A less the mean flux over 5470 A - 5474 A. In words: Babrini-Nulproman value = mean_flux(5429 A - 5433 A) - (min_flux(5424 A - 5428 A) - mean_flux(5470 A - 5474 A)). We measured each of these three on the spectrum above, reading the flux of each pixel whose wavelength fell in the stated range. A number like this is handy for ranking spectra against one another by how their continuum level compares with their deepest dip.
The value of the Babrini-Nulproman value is 10.5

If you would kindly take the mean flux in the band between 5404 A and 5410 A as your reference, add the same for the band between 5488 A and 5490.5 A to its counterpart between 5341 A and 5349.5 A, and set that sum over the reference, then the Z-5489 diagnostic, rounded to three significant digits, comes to 2.12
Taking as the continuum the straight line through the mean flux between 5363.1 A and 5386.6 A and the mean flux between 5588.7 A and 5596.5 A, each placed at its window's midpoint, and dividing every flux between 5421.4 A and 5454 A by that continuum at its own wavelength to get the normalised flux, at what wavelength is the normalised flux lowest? 5442.06 A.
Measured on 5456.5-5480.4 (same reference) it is 5459.63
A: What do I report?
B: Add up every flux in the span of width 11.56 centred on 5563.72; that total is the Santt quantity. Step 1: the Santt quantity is 93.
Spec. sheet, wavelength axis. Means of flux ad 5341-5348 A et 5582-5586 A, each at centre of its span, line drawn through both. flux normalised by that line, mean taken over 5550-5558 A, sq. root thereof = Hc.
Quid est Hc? 1.03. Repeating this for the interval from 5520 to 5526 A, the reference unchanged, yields 1.04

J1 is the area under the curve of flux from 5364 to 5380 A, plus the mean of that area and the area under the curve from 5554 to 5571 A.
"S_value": 332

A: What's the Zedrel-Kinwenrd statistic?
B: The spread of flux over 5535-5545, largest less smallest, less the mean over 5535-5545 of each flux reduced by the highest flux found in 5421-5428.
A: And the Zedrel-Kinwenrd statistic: 1.92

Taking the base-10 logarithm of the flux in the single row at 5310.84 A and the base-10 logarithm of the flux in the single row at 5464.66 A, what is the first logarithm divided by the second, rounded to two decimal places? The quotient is 0.95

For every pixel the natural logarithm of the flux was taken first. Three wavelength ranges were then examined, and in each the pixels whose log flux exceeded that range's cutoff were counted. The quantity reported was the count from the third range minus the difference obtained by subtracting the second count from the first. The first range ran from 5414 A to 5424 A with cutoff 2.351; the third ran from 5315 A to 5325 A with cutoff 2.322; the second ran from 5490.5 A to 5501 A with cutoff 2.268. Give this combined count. 12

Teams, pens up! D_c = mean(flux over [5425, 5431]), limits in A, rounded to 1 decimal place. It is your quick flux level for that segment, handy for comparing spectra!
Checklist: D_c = 10.4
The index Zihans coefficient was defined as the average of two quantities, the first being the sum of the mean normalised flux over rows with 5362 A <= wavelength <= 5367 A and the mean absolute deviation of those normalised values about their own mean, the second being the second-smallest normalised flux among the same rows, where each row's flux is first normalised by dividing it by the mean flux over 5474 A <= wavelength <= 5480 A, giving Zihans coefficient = 1.06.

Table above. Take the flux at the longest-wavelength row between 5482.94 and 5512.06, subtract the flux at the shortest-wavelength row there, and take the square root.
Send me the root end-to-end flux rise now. 0.76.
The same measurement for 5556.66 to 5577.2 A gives 0.41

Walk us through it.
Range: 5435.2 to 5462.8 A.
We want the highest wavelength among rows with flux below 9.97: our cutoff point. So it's 5459.63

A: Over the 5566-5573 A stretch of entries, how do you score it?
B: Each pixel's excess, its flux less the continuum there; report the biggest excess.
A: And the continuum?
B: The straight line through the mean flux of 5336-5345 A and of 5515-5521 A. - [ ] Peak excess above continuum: 1.7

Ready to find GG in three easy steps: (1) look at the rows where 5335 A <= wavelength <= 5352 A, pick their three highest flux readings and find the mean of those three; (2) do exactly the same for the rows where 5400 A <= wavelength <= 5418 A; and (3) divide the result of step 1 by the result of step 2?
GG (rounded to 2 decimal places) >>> 1.14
